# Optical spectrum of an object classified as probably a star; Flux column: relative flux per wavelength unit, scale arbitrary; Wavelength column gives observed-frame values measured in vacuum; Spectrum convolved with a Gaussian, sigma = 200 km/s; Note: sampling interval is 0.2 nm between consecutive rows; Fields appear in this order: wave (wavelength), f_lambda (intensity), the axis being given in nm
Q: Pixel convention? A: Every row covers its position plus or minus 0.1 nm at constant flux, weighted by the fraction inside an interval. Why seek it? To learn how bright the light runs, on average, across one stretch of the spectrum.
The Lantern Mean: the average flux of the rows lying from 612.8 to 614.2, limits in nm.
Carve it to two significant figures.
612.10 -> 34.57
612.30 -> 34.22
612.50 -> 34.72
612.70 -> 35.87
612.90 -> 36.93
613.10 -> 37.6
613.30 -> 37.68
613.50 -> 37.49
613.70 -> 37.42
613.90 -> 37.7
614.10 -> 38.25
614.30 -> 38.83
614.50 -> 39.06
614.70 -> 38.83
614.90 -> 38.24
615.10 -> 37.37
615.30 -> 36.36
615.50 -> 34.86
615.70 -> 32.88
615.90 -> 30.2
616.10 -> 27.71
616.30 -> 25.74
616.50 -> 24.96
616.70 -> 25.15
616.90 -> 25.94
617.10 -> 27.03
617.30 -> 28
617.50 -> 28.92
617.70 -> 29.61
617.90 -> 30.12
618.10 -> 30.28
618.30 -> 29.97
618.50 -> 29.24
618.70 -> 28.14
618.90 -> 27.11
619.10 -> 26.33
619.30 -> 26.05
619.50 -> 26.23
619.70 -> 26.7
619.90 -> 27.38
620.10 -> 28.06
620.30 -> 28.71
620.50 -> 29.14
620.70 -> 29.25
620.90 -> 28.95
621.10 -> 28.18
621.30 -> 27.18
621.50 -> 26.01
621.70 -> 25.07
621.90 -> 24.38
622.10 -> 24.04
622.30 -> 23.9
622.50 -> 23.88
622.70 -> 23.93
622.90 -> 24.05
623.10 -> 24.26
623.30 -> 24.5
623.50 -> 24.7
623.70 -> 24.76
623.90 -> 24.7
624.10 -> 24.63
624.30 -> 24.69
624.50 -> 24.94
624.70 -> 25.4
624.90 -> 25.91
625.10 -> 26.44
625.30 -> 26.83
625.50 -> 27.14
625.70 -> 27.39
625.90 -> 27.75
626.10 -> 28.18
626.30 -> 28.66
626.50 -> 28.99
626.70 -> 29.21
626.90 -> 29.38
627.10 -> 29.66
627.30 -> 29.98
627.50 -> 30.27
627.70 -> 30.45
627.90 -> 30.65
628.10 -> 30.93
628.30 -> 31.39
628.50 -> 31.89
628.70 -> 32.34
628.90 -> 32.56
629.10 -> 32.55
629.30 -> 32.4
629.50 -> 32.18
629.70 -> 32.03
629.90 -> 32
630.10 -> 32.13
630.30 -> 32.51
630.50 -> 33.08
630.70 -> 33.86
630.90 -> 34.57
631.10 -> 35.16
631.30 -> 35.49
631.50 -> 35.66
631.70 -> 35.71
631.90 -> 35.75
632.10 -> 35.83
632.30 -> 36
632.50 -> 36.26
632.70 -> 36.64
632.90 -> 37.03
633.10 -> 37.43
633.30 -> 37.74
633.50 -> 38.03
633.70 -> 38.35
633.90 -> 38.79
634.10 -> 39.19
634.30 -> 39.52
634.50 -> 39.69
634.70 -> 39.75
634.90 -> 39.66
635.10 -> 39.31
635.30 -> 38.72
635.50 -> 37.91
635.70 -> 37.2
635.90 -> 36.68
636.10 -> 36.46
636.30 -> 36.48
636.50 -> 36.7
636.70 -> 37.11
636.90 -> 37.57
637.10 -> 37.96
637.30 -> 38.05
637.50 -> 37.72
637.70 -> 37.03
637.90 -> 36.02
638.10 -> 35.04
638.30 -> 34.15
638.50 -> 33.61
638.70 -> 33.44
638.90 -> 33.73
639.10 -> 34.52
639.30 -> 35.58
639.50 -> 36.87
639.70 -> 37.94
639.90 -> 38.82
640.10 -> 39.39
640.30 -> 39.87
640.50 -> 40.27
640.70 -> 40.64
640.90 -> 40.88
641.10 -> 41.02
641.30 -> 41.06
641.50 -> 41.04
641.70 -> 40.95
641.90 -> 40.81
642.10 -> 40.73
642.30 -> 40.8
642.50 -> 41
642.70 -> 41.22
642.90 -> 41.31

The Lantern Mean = 38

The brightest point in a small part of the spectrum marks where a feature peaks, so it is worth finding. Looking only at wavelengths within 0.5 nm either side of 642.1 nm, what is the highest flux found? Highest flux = 41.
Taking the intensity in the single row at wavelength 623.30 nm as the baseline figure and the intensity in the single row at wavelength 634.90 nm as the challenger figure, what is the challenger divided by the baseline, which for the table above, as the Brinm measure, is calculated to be 1.62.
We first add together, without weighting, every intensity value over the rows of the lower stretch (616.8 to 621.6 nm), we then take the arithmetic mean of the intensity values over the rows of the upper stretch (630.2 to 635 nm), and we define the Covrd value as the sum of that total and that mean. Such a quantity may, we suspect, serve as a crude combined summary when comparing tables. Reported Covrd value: 709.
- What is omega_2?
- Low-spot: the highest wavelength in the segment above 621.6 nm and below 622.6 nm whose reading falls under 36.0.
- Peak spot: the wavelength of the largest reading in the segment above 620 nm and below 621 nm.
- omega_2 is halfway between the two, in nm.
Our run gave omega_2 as 621.60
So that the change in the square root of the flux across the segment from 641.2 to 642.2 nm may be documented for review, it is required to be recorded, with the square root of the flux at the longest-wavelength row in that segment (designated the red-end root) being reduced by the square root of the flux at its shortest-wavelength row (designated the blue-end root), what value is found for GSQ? 0.0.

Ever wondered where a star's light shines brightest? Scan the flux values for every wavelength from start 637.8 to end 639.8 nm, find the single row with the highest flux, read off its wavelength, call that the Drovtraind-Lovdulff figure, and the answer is 639.70 nm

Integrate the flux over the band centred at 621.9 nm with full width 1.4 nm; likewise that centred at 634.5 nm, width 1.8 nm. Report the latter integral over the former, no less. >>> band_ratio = 2.0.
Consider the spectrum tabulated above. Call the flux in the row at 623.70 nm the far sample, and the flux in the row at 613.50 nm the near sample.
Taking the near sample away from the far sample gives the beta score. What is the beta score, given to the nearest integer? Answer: -13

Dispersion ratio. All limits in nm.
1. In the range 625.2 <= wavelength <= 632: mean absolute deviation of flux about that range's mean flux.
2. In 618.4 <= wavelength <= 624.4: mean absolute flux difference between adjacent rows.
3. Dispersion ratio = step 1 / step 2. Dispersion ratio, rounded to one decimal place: 4.8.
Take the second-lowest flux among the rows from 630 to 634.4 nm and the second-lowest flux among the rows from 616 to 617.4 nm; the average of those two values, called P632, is 28.8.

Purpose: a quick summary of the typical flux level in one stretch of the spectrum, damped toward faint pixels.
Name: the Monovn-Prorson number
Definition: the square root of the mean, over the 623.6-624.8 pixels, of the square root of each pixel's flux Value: 2.23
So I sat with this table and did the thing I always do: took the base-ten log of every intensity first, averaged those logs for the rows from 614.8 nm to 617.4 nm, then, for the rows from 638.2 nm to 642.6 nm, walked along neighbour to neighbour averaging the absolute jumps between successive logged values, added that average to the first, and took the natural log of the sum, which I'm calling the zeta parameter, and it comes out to 0.393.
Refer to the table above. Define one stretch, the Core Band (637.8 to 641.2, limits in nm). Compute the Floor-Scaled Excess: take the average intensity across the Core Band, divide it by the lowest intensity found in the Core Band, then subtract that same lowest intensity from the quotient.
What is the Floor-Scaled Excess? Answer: -32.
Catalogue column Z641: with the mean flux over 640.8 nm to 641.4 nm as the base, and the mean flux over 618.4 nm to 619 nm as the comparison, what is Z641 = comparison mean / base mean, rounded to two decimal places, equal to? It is 0.69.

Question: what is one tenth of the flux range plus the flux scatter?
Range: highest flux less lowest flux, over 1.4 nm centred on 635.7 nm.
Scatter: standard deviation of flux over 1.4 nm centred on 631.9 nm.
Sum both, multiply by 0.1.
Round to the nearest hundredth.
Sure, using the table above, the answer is 0.31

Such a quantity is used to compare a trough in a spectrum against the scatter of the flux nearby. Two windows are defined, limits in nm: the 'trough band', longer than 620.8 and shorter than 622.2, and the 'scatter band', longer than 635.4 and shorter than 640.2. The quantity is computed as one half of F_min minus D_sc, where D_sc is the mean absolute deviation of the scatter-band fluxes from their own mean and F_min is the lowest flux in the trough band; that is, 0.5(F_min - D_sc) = 11.4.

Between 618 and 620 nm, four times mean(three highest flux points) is 119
